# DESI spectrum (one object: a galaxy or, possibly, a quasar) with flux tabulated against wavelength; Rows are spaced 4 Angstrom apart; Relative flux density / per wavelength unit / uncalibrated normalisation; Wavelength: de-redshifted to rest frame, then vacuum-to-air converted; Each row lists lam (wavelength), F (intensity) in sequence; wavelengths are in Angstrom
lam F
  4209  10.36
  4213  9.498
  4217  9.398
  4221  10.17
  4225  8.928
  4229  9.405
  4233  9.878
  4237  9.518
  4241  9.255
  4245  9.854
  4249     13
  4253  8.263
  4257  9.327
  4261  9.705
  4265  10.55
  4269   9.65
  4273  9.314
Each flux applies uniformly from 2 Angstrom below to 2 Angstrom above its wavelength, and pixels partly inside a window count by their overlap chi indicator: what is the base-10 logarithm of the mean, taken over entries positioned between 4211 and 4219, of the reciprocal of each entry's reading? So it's -0.98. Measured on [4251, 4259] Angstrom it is -0.94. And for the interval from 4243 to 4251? -1.05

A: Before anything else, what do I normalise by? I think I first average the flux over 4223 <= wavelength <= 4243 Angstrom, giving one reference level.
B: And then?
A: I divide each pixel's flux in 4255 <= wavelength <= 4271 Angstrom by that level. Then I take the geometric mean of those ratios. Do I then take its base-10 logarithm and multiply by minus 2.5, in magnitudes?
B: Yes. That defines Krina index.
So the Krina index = -0.045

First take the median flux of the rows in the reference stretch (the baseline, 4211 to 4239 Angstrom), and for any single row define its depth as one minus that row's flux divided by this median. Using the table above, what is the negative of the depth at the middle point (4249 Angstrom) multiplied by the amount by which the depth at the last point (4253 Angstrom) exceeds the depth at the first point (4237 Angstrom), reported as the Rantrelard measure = 0.0487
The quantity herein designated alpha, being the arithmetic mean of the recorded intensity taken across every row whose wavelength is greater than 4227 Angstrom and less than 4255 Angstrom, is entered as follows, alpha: 9.9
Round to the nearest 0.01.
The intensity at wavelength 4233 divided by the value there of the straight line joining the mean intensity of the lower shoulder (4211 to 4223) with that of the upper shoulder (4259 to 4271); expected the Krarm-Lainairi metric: 1.01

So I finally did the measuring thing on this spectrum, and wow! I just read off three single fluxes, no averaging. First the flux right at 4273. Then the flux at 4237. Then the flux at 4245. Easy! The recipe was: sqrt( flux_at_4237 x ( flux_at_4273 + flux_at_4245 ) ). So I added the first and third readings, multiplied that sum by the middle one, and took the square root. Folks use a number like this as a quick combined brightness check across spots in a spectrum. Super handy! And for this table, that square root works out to 13.5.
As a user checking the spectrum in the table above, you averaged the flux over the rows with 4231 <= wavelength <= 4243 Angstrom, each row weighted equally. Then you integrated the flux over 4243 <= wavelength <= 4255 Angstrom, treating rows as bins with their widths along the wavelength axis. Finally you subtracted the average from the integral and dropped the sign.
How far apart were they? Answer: 115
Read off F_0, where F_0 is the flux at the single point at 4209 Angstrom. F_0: 10.36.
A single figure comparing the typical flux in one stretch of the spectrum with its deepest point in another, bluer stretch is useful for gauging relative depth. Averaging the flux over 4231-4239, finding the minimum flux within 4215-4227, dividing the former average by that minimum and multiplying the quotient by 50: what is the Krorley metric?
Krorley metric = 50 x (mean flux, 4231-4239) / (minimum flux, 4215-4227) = 54.3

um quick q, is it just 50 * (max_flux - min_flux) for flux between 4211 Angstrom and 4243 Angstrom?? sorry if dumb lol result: 62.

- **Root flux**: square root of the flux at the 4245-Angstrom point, 3.14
